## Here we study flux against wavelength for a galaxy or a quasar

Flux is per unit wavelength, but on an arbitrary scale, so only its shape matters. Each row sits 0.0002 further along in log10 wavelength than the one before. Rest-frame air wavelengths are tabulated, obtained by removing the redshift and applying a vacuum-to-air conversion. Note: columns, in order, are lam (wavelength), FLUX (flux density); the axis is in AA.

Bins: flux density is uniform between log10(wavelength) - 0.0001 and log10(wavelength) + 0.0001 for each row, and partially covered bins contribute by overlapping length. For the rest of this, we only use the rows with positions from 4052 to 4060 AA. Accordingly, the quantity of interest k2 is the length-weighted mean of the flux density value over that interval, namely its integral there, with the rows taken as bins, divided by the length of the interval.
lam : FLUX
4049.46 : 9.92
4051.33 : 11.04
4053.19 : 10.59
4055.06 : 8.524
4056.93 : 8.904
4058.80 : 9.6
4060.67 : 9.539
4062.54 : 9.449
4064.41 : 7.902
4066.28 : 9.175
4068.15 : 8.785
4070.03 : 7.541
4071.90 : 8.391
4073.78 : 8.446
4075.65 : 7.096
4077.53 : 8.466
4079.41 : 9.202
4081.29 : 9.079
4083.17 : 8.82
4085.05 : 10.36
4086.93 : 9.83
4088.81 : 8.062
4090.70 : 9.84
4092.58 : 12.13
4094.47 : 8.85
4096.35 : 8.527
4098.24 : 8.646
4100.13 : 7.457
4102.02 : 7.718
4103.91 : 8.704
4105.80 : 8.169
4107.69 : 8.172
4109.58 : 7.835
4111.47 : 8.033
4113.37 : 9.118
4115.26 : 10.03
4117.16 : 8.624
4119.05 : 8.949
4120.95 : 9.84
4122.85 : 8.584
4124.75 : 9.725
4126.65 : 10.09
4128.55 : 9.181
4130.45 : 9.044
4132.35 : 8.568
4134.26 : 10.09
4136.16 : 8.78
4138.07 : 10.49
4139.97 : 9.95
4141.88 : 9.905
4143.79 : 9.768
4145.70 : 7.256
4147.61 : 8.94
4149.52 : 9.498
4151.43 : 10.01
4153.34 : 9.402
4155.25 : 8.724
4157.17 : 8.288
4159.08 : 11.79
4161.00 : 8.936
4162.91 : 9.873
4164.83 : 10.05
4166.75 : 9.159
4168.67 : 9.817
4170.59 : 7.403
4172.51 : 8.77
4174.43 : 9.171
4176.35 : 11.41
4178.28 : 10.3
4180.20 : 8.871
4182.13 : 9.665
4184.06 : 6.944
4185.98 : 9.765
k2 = 9.5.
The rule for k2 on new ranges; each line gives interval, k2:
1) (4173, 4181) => 9.9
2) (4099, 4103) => 7.6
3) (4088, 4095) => 9.8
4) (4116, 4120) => 8.9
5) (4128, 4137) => 9.1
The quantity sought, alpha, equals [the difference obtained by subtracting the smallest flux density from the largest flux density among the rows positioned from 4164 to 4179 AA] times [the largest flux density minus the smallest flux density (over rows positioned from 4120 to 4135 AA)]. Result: 6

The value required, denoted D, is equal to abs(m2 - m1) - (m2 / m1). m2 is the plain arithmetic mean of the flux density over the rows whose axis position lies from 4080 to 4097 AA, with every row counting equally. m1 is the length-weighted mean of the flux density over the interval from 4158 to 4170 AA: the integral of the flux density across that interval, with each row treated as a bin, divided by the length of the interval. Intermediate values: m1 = 9.8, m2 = 9.5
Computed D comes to -0.6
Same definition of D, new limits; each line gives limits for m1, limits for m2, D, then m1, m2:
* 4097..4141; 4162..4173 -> -0.8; 8.9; 9.2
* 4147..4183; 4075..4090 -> -0.3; 9.5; 8.9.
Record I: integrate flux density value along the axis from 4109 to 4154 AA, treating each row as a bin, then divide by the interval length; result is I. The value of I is 9.25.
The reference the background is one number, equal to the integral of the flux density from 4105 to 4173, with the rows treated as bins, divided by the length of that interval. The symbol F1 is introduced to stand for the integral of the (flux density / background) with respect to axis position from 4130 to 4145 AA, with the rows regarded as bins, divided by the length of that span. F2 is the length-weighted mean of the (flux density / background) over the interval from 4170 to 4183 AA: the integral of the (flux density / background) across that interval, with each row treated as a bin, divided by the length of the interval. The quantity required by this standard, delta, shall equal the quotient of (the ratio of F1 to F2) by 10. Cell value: 0.101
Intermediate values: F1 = 1.04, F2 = 1.02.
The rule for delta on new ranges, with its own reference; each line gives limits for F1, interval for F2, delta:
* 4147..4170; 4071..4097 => 0.105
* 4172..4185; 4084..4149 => 0.102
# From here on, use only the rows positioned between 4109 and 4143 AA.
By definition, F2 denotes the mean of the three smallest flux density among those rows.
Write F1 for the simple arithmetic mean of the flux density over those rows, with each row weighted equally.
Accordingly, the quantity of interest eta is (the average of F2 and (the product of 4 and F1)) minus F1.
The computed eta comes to 13.3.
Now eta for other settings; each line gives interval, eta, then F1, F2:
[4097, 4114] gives 12.0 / 8.21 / 7.67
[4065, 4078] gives 12.1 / 8.27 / 7.68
